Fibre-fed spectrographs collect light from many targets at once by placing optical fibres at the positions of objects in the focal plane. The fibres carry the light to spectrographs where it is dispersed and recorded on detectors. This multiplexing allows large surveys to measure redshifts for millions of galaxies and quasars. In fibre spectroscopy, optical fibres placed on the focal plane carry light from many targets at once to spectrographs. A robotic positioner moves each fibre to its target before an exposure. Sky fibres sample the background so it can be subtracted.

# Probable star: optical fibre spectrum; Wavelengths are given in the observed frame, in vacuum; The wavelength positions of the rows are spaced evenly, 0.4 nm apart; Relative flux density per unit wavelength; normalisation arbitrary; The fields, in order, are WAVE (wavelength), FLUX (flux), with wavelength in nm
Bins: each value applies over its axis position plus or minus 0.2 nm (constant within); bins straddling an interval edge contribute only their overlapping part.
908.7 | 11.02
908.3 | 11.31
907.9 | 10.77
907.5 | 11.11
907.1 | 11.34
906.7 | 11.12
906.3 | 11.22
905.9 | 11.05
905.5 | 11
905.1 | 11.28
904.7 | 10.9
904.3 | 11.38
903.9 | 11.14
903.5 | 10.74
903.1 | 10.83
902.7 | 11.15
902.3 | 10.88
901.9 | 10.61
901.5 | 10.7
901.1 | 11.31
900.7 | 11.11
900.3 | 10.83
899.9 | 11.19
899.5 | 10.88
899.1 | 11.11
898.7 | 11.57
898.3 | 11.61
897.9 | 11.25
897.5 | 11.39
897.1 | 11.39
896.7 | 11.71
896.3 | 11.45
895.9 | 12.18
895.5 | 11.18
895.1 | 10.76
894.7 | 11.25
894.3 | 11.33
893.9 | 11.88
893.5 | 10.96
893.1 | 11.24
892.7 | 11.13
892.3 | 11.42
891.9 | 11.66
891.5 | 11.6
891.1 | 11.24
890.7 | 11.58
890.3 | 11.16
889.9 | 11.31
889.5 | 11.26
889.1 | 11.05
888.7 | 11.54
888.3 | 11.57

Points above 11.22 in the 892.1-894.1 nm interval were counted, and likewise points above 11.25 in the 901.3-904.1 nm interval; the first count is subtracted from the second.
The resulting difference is -3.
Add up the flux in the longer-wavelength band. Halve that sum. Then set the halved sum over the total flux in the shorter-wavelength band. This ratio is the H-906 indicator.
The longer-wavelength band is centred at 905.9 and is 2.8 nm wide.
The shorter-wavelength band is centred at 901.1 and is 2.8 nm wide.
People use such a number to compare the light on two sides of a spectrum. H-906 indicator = 0.508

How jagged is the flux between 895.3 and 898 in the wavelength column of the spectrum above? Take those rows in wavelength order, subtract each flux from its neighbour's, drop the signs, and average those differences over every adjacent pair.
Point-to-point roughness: 0.41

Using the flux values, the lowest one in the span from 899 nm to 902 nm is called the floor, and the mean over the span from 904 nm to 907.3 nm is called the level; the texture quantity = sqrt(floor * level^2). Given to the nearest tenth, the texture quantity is 36.4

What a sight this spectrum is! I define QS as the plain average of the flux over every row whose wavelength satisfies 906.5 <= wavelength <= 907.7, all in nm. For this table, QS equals 11.19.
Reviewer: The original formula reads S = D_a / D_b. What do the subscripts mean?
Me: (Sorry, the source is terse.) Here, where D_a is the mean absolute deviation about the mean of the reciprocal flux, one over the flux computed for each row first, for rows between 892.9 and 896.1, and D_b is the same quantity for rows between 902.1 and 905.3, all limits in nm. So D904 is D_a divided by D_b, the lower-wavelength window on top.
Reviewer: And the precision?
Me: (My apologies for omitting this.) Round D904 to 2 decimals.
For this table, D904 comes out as 1.56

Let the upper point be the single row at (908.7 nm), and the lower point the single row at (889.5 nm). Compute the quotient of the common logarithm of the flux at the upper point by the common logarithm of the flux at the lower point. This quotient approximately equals 0.99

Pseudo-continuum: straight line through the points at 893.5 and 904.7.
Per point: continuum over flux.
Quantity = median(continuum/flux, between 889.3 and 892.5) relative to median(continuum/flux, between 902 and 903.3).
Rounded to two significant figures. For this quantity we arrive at 0.96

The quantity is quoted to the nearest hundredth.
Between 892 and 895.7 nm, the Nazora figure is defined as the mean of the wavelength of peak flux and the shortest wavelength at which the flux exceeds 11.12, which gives 893.10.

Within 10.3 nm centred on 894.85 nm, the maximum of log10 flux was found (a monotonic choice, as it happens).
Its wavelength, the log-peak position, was 895.9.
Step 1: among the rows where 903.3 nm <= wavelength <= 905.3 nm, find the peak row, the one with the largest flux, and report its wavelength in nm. 904.3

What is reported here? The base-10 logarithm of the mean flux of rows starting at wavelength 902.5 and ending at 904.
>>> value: 1.04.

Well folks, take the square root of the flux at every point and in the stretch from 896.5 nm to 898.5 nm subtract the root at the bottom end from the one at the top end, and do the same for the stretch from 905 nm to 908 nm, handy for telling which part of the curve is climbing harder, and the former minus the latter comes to 0.062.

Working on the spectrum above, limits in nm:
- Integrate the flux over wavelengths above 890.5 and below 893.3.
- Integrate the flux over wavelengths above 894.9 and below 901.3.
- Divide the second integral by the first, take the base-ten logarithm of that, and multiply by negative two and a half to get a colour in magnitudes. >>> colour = -0.9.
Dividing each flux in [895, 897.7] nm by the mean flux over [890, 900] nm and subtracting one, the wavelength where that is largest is 895.9 nm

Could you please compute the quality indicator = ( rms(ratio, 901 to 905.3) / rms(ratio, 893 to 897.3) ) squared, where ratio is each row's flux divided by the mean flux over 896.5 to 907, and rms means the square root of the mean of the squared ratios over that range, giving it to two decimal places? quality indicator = 0.93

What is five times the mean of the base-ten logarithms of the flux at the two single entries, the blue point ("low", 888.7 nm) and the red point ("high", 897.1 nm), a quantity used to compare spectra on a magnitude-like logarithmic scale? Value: 5.30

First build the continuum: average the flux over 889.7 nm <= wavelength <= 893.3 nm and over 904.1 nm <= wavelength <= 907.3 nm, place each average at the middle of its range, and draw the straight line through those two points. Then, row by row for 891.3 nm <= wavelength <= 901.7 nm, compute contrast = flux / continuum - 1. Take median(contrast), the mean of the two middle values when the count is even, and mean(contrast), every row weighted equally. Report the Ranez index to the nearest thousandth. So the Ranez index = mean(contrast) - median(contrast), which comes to 0.002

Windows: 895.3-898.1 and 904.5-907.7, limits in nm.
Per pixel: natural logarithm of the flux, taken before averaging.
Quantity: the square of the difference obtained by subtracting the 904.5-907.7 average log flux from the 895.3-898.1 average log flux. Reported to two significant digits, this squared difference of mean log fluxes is 0.0011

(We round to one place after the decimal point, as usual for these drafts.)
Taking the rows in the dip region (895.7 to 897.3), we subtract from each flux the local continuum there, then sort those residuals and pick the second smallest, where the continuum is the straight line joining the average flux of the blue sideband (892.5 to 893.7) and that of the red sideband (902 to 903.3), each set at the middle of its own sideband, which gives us 0.4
